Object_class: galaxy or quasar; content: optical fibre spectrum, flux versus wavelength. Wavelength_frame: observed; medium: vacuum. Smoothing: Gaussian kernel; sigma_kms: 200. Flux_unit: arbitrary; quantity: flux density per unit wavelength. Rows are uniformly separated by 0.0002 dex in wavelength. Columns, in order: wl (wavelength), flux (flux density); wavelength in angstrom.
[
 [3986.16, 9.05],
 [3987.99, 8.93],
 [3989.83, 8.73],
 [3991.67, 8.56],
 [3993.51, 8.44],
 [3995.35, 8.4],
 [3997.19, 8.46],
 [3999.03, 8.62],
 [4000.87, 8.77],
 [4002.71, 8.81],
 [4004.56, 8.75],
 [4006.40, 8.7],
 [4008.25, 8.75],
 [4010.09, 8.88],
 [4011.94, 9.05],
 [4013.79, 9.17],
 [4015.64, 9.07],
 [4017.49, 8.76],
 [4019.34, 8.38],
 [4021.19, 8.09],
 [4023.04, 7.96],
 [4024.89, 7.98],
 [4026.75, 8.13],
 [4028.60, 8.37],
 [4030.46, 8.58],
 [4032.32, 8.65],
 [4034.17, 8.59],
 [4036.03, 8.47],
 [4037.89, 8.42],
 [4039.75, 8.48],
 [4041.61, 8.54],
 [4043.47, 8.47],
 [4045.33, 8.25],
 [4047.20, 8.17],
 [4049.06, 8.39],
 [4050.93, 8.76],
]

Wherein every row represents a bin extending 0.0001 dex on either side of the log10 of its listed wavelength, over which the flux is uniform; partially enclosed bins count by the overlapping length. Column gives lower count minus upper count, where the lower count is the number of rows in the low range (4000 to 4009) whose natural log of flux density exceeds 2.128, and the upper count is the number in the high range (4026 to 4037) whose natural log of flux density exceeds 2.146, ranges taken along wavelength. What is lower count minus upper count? 2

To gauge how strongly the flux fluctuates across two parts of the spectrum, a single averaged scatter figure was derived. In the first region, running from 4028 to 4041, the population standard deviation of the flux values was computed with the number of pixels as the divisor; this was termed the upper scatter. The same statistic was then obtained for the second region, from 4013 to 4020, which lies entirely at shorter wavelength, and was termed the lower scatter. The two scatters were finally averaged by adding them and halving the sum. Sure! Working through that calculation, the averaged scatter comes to 0.20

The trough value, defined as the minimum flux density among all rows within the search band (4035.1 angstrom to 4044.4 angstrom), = 8.42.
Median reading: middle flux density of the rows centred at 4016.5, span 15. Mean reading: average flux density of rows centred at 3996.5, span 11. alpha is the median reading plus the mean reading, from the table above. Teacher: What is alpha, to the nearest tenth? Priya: 17.4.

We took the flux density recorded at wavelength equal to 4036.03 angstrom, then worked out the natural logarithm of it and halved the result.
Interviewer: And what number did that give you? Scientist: 1.07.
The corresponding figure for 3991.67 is 1.07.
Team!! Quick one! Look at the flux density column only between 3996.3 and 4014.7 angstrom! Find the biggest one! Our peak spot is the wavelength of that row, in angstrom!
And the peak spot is 4013.79 angstrom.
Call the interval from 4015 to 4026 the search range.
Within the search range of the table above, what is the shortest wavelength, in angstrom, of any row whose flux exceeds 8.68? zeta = 4015.64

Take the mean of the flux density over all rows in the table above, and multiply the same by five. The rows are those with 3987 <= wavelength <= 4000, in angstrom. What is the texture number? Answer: 43.0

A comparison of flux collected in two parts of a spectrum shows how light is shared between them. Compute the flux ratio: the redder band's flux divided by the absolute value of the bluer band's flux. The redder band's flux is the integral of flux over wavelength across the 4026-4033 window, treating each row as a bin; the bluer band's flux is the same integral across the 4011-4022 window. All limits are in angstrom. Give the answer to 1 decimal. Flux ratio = 0.6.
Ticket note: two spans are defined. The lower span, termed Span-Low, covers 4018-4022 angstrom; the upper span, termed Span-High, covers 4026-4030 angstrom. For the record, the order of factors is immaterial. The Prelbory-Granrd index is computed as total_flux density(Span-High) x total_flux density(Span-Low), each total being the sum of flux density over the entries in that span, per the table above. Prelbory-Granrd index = 272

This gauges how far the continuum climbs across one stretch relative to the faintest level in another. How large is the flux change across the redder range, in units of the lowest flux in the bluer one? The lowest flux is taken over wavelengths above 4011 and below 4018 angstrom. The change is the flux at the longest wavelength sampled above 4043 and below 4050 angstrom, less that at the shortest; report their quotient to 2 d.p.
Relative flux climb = -0.01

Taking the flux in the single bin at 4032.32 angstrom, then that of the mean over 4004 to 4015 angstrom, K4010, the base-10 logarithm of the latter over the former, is 0.012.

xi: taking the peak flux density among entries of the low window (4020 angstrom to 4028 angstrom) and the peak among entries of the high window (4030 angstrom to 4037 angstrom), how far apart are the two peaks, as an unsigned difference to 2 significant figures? 0.52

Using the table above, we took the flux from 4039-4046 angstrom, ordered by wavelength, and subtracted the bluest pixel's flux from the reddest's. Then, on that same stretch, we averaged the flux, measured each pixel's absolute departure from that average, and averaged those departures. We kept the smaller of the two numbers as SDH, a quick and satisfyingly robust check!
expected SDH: -0.23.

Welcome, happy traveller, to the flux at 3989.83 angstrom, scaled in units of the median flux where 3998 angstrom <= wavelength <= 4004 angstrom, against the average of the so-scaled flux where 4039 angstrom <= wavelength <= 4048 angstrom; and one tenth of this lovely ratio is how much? 0.104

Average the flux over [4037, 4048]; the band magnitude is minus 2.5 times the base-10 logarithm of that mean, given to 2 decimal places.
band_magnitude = -2.31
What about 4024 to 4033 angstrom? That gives -2.30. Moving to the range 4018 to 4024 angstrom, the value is -2.28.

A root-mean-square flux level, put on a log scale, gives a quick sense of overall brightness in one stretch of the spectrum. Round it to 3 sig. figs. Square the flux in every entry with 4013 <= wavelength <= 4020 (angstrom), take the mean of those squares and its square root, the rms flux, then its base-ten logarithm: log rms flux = 0.947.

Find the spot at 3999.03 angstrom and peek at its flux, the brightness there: 8.62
